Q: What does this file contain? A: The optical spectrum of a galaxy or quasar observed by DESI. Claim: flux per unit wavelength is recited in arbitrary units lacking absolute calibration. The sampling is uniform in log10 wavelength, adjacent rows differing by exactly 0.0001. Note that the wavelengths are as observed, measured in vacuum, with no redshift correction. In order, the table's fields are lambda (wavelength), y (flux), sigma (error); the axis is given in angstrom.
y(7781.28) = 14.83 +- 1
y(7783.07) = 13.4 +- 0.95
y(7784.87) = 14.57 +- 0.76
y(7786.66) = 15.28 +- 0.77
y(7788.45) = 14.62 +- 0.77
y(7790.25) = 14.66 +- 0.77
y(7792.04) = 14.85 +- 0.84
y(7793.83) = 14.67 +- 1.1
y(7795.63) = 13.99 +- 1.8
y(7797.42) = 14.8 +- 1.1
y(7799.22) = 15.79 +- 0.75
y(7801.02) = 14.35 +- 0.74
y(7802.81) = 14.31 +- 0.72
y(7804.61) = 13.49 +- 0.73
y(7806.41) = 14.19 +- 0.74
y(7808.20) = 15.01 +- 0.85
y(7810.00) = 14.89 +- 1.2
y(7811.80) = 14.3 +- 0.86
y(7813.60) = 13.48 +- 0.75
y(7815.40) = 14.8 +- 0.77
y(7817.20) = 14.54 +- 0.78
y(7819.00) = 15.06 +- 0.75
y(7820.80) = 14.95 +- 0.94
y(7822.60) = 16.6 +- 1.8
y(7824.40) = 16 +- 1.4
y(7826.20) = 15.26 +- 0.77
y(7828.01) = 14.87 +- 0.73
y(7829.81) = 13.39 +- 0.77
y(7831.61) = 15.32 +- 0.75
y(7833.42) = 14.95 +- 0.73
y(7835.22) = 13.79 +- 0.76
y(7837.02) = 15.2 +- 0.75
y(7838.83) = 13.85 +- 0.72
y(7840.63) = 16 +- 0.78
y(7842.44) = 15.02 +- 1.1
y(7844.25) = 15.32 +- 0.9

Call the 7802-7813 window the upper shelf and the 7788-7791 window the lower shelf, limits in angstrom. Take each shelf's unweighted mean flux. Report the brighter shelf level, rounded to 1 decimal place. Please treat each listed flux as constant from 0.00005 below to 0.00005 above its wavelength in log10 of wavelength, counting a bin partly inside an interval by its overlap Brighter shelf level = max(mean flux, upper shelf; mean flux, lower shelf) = 14.6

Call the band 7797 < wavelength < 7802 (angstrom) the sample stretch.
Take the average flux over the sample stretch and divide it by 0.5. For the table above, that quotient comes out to 30.0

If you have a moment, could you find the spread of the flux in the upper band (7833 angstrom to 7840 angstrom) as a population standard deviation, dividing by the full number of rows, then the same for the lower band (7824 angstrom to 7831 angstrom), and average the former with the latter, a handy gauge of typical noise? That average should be 0.793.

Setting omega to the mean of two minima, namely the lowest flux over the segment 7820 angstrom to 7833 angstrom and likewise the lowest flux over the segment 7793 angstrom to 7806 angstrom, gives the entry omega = 13.44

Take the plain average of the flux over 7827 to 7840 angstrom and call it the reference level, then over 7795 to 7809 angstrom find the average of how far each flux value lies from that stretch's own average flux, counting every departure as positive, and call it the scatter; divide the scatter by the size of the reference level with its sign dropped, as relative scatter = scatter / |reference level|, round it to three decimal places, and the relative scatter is 0.037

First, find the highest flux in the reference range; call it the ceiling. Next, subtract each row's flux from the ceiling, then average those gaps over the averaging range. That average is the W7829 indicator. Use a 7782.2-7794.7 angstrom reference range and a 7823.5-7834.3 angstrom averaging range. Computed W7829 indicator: 0.31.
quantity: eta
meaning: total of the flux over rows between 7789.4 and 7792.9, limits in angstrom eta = 29.5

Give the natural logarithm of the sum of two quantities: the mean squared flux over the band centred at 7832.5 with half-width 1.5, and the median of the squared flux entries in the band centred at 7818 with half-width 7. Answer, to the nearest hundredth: 6.11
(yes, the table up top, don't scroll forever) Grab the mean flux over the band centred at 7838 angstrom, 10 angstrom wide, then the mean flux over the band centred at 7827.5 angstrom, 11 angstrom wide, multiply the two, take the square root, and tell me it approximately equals 15.0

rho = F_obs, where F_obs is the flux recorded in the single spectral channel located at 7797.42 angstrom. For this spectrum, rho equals 14.8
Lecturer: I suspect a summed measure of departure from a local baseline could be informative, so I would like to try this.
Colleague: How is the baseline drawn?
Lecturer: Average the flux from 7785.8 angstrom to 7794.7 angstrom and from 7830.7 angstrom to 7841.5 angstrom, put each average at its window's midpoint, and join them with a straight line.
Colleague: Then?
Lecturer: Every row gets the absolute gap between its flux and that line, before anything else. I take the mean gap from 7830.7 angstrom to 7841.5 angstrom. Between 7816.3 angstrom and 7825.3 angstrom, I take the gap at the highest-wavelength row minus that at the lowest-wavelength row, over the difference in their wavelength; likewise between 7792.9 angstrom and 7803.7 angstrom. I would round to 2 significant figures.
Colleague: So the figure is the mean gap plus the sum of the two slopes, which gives 0.85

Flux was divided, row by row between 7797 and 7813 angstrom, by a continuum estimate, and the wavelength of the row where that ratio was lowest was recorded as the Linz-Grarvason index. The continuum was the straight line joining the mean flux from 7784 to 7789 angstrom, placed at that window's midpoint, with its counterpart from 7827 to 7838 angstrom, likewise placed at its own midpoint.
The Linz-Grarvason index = 7804.61 angstrom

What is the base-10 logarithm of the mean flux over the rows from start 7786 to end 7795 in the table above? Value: 1.17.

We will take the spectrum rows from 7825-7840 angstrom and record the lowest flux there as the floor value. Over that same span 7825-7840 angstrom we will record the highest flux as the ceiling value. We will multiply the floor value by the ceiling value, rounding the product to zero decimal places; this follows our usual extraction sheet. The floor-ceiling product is 205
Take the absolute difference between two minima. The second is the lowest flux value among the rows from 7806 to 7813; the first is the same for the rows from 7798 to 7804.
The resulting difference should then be 0.12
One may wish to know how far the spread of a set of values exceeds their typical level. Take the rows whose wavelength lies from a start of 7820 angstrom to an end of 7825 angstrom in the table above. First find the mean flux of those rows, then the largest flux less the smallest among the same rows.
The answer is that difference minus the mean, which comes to -14.2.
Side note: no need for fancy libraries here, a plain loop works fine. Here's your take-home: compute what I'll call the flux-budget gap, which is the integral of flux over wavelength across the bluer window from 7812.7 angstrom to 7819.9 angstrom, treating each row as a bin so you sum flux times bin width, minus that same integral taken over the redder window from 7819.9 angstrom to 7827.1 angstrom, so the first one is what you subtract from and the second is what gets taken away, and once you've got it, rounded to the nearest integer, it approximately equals -9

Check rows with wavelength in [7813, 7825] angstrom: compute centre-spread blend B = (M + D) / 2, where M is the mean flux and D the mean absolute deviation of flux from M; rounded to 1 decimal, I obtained 7.9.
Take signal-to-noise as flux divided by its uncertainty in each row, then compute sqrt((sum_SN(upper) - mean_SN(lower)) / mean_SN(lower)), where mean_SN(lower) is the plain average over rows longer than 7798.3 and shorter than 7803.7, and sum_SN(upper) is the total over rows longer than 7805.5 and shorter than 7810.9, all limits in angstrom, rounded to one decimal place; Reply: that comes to 1.2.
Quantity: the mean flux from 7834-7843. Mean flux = 14.8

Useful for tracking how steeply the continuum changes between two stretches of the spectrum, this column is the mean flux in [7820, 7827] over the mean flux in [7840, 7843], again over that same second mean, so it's 0.065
